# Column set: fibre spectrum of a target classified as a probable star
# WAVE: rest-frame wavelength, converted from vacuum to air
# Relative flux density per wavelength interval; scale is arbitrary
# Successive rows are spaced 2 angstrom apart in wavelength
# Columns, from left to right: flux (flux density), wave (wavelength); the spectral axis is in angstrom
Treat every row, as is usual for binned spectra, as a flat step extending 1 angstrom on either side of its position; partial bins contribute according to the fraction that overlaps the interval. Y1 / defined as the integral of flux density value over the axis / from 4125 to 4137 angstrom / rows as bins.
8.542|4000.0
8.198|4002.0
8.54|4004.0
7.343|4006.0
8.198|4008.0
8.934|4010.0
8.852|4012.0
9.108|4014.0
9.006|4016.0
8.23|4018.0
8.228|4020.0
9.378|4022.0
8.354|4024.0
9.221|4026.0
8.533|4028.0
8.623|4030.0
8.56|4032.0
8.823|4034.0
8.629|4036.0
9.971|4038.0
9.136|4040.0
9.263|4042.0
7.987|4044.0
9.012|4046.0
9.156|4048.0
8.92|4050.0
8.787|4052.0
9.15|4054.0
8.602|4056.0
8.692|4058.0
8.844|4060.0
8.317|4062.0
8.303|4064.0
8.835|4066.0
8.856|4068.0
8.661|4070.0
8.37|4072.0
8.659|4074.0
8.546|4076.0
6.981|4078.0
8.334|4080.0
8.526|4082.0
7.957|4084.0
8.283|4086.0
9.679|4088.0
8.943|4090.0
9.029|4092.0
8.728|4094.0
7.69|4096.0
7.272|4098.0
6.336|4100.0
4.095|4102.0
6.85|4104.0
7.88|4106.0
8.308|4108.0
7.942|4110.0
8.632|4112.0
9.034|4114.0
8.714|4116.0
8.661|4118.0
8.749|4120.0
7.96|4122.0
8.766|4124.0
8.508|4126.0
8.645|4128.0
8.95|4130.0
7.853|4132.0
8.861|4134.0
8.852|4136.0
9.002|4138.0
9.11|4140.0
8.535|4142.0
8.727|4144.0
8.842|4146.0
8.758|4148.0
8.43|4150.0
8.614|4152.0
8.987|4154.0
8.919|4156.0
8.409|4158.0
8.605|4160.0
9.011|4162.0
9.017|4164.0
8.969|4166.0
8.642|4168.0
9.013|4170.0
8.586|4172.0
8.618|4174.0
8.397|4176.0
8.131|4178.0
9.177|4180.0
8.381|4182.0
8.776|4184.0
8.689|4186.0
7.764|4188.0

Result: 103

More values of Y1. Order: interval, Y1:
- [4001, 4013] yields 100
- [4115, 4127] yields 103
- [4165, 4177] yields 104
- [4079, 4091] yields 103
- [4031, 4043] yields 109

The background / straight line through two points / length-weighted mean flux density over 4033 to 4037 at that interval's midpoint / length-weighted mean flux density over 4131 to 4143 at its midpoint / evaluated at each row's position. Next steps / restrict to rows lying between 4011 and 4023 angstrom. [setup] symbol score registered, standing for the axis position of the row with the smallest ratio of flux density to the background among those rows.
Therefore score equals 4020.0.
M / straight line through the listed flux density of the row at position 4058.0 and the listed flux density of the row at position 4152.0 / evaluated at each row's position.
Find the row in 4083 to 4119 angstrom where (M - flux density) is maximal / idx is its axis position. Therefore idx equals 4102.0 angstrom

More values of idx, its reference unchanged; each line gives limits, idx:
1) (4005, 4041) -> 4006.0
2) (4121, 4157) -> 4132.0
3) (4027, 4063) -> 4044.0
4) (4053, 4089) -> 4078.0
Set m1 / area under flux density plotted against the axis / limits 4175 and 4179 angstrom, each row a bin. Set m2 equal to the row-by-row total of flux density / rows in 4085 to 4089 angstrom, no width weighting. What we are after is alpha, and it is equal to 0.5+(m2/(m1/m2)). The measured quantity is 10.3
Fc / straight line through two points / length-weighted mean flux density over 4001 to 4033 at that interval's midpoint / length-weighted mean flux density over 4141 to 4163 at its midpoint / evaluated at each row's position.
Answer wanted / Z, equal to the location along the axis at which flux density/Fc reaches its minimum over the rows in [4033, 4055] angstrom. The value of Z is 4044.0 angstrom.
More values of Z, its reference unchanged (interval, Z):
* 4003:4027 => 4006.0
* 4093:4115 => 4102.0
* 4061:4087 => 4078.0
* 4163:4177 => 4176.0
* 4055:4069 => 4064.0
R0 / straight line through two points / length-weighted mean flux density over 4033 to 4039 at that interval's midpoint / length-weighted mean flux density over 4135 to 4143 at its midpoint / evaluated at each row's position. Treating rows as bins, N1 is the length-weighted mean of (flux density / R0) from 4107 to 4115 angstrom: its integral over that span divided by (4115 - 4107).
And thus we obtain 0.95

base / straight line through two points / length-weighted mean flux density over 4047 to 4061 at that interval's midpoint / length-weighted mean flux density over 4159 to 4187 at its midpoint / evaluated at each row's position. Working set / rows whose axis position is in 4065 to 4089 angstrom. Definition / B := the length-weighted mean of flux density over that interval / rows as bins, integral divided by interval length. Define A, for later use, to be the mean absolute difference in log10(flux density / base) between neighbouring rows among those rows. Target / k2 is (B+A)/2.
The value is 4.25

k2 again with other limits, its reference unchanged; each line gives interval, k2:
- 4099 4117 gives 3.80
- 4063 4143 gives 4.17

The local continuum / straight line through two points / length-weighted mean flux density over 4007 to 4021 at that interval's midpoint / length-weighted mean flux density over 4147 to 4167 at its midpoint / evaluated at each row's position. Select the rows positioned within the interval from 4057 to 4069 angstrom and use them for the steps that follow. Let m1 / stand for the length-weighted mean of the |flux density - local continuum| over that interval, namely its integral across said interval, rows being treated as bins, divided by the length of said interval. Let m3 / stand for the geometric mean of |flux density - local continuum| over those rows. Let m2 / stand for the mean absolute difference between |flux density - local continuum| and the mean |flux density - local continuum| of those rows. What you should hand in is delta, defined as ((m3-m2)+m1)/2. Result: 0.10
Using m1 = 0.20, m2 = 0.12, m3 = 0.11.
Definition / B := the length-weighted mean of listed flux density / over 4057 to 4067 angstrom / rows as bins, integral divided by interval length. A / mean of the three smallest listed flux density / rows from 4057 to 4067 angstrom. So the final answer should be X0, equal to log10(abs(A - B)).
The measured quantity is -0.8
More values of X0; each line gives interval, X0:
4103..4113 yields -0.4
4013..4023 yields -0.5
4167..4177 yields -0.9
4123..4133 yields -0.7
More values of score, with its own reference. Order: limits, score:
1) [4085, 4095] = 4086.0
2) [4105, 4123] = 4106.0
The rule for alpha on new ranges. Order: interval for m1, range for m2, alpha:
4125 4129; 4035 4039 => 10.6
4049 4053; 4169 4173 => 9.2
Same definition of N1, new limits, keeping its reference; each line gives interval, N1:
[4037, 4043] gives 1.04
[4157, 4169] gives 1.00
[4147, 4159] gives 0.98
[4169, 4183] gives 0.98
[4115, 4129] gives 0.96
